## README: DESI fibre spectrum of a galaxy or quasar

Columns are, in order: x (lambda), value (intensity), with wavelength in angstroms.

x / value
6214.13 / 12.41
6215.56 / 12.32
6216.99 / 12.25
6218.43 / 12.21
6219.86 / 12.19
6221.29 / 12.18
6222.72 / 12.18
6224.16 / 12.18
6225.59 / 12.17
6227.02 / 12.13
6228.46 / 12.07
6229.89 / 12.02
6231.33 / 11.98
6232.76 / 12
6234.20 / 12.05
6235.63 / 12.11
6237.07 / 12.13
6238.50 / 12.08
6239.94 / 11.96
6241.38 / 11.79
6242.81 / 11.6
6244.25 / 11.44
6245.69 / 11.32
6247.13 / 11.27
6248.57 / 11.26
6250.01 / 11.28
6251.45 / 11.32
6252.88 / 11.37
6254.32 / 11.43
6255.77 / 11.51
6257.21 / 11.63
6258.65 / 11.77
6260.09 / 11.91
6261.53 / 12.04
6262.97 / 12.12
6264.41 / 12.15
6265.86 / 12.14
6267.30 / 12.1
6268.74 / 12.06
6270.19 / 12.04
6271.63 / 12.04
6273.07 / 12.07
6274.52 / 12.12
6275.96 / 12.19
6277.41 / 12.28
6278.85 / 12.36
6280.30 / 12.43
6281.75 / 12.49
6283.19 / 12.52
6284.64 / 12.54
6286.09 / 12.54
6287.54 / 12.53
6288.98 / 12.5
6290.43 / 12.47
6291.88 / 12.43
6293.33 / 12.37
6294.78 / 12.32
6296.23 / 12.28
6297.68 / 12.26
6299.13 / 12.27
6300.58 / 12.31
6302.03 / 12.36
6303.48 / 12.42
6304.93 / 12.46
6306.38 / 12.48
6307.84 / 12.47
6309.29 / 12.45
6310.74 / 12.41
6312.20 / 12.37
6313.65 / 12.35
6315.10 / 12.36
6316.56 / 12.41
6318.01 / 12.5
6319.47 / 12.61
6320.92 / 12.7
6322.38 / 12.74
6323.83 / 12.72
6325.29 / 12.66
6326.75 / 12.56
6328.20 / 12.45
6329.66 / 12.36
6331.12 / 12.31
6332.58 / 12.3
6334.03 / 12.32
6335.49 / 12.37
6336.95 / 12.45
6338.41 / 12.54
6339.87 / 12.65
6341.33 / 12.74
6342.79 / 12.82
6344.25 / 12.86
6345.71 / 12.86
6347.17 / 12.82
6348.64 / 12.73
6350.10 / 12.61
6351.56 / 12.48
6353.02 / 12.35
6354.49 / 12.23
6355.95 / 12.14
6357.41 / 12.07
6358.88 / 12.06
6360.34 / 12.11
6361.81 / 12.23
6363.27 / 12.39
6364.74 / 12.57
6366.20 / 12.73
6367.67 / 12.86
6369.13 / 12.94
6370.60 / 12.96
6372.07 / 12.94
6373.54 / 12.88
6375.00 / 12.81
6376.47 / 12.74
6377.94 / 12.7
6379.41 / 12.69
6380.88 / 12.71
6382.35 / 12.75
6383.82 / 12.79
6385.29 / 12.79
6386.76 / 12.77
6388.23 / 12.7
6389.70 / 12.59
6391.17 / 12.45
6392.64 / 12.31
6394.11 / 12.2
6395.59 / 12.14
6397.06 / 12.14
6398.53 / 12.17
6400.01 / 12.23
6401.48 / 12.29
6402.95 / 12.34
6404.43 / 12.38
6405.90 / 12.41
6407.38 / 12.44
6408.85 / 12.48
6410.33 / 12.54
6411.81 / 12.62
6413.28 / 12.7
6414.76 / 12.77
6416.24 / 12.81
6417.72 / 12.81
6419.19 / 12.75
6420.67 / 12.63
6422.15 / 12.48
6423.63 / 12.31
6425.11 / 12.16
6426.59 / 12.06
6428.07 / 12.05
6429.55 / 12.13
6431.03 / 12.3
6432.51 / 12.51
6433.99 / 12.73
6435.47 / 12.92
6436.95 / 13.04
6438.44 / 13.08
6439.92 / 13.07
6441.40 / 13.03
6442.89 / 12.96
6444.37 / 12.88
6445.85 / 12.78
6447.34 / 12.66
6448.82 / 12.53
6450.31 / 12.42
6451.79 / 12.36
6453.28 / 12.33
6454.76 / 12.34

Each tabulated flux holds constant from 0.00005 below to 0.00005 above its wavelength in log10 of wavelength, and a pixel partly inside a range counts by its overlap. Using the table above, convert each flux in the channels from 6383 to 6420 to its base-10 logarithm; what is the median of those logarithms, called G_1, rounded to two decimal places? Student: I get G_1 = 1.10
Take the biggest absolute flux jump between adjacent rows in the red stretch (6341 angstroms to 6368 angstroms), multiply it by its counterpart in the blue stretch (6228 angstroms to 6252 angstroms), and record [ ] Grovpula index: 0.034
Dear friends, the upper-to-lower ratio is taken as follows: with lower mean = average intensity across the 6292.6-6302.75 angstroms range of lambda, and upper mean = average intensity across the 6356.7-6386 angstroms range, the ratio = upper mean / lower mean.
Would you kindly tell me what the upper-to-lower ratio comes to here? 1.03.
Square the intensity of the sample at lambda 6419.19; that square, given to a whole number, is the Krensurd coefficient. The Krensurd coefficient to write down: 163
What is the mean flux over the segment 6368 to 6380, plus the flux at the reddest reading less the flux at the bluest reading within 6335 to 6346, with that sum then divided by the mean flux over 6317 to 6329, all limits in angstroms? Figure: 1.06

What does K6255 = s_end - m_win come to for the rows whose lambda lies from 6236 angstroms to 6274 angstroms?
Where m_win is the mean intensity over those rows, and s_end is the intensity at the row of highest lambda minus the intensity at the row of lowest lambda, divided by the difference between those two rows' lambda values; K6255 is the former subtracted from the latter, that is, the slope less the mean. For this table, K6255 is -11.8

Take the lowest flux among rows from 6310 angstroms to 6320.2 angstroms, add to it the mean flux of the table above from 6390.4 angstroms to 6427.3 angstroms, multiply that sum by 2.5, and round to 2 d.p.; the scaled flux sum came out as 61.94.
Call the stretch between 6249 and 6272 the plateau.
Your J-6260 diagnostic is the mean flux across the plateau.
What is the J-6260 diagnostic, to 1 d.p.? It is 11.8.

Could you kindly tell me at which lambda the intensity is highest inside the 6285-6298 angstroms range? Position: 6286.09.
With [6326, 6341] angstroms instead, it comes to 6339.87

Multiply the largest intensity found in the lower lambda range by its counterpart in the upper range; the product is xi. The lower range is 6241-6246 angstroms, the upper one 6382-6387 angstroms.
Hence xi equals 151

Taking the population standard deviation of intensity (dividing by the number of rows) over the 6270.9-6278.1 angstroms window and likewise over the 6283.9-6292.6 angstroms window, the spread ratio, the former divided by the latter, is 2.1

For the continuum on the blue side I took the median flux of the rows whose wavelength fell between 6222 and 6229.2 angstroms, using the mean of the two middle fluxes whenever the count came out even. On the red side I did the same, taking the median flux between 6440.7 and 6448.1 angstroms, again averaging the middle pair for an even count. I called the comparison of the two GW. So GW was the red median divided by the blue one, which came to 1.06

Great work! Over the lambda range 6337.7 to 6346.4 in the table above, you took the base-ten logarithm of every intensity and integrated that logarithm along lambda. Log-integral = 10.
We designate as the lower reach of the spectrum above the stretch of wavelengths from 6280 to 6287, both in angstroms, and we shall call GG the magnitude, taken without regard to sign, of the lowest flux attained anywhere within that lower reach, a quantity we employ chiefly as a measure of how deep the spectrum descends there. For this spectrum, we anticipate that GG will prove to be 12.4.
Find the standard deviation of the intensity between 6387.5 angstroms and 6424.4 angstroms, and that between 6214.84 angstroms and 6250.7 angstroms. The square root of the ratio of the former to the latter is 0.79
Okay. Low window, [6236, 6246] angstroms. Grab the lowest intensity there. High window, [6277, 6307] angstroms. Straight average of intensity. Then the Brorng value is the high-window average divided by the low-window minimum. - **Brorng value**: 1.10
